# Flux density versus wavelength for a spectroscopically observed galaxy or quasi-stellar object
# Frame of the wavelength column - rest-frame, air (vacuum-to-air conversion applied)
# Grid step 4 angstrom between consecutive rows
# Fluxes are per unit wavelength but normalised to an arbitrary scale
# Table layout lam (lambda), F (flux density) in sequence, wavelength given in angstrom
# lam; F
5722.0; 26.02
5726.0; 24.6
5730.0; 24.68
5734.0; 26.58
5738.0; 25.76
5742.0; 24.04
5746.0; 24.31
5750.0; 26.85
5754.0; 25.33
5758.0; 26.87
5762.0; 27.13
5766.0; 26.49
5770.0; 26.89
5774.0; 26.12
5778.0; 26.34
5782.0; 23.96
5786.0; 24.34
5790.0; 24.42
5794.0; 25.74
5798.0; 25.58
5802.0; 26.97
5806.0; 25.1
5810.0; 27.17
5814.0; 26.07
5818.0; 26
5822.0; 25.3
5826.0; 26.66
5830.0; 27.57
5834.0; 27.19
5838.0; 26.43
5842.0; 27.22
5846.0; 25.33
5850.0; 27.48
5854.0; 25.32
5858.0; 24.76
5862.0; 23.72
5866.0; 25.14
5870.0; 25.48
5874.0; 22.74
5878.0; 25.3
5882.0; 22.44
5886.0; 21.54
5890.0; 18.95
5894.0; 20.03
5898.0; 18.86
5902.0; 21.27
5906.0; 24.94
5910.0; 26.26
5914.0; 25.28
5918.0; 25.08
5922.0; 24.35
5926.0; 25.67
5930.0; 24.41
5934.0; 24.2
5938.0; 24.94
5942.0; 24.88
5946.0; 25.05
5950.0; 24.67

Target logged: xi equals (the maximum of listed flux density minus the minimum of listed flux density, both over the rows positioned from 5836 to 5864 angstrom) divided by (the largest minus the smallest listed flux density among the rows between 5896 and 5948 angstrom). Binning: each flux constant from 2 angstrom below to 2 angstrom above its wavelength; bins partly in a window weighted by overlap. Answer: 0.51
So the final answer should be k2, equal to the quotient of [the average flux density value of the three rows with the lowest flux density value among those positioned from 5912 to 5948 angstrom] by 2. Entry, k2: 12.2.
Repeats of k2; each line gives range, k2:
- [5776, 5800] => 12.1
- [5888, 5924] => 9.6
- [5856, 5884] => 11.5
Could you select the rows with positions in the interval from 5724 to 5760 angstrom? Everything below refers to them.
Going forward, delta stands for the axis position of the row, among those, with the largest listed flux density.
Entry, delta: 5758.0 angstrom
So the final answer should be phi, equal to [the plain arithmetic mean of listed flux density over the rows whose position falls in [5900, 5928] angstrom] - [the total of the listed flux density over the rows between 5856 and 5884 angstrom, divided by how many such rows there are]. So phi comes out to 0.5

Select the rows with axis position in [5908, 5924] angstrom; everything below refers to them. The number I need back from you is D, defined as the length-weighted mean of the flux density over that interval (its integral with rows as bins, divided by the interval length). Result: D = 25.2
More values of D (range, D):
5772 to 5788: 25.2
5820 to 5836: 26.7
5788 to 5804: 25.7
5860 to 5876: 24.3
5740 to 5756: 25.1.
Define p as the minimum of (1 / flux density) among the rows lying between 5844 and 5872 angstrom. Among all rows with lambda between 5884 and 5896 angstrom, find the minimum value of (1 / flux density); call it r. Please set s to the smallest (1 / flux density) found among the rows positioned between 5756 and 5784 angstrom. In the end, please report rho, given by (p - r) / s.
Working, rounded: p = 0.0364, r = 0.046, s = 0.0369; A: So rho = -0.27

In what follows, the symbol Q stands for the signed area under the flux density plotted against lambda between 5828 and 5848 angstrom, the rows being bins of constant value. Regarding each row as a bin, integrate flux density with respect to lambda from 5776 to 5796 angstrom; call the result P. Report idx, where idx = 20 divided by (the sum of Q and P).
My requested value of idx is 0.0193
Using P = 499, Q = 535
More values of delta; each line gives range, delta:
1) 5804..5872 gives 5830.0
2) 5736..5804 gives 5762.0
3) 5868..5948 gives 5910.0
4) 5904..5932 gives 5910.0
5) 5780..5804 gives 5802.0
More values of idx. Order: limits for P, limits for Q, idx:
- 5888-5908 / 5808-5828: 0.0213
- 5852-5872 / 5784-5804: 0.0199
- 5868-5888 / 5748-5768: 0.0200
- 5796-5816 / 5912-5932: 0.0196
